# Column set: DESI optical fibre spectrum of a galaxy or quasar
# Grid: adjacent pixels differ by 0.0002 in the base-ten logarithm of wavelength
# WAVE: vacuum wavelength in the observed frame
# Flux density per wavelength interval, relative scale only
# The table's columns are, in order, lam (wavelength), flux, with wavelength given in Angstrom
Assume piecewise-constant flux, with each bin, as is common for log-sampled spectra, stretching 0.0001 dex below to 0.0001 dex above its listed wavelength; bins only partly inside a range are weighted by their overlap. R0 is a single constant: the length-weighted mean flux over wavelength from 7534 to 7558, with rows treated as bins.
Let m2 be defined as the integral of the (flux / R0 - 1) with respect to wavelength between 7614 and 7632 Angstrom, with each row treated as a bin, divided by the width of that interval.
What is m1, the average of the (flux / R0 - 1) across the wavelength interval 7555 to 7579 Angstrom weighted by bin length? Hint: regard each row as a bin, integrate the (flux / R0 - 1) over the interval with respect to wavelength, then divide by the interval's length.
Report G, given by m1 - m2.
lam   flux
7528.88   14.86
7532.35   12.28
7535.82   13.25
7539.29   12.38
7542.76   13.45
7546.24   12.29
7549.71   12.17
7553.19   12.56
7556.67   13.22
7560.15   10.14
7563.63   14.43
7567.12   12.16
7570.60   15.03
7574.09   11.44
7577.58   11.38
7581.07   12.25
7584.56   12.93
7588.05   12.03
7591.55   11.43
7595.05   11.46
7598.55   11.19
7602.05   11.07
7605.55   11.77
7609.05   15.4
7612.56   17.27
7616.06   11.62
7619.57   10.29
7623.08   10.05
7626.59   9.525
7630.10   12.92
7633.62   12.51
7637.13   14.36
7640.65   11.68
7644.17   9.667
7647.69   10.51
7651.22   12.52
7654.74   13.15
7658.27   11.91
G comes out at 0.12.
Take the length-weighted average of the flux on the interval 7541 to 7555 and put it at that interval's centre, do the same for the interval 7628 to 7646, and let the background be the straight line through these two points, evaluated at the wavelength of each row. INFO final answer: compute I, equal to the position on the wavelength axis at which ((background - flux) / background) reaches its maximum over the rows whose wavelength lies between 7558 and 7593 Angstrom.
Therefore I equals 7560.15 Angstrom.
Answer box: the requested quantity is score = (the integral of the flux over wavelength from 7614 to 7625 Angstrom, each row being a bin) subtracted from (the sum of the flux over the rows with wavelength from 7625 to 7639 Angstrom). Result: -70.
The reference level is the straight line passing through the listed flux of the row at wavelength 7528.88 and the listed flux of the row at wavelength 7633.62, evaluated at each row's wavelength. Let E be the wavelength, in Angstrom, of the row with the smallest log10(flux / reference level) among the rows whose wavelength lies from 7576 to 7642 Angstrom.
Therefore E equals 7626.59 Angstrom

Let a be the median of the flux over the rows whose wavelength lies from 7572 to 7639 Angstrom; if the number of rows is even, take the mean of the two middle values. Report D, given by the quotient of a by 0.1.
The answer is 116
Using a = 11.6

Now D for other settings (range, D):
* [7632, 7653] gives 121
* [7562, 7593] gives 122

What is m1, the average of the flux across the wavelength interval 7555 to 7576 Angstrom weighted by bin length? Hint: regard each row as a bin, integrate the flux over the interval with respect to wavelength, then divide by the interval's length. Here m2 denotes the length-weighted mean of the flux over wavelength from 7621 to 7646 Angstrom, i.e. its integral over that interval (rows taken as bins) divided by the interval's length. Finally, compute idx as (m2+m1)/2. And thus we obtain 12.1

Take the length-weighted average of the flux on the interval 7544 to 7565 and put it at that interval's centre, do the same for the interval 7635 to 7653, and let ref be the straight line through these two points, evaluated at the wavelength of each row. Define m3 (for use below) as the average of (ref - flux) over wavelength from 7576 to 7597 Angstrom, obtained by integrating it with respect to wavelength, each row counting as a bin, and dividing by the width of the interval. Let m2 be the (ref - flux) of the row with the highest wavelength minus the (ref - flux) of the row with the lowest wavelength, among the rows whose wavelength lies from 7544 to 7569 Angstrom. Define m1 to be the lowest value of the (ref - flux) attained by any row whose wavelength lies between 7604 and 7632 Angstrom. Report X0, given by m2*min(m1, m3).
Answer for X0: 0.2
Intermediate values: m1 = -5.3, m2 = 0.0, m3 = 0.30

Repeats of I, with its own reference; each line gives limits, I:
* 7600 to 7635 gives 7626.59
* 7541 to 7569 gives 7560.15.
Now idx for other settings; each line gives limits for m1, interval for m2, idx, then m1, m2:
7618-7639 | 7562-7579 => 12.3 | 11.6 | 12.9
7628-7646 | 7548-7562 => 12.1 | 12.2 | 12.0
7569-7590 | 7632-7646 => 12.3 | 12.5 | 12.0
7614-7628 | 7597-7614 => 11.9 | 10.6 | 13.3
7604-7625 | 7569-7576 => 12.9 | 12.7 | 13.1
